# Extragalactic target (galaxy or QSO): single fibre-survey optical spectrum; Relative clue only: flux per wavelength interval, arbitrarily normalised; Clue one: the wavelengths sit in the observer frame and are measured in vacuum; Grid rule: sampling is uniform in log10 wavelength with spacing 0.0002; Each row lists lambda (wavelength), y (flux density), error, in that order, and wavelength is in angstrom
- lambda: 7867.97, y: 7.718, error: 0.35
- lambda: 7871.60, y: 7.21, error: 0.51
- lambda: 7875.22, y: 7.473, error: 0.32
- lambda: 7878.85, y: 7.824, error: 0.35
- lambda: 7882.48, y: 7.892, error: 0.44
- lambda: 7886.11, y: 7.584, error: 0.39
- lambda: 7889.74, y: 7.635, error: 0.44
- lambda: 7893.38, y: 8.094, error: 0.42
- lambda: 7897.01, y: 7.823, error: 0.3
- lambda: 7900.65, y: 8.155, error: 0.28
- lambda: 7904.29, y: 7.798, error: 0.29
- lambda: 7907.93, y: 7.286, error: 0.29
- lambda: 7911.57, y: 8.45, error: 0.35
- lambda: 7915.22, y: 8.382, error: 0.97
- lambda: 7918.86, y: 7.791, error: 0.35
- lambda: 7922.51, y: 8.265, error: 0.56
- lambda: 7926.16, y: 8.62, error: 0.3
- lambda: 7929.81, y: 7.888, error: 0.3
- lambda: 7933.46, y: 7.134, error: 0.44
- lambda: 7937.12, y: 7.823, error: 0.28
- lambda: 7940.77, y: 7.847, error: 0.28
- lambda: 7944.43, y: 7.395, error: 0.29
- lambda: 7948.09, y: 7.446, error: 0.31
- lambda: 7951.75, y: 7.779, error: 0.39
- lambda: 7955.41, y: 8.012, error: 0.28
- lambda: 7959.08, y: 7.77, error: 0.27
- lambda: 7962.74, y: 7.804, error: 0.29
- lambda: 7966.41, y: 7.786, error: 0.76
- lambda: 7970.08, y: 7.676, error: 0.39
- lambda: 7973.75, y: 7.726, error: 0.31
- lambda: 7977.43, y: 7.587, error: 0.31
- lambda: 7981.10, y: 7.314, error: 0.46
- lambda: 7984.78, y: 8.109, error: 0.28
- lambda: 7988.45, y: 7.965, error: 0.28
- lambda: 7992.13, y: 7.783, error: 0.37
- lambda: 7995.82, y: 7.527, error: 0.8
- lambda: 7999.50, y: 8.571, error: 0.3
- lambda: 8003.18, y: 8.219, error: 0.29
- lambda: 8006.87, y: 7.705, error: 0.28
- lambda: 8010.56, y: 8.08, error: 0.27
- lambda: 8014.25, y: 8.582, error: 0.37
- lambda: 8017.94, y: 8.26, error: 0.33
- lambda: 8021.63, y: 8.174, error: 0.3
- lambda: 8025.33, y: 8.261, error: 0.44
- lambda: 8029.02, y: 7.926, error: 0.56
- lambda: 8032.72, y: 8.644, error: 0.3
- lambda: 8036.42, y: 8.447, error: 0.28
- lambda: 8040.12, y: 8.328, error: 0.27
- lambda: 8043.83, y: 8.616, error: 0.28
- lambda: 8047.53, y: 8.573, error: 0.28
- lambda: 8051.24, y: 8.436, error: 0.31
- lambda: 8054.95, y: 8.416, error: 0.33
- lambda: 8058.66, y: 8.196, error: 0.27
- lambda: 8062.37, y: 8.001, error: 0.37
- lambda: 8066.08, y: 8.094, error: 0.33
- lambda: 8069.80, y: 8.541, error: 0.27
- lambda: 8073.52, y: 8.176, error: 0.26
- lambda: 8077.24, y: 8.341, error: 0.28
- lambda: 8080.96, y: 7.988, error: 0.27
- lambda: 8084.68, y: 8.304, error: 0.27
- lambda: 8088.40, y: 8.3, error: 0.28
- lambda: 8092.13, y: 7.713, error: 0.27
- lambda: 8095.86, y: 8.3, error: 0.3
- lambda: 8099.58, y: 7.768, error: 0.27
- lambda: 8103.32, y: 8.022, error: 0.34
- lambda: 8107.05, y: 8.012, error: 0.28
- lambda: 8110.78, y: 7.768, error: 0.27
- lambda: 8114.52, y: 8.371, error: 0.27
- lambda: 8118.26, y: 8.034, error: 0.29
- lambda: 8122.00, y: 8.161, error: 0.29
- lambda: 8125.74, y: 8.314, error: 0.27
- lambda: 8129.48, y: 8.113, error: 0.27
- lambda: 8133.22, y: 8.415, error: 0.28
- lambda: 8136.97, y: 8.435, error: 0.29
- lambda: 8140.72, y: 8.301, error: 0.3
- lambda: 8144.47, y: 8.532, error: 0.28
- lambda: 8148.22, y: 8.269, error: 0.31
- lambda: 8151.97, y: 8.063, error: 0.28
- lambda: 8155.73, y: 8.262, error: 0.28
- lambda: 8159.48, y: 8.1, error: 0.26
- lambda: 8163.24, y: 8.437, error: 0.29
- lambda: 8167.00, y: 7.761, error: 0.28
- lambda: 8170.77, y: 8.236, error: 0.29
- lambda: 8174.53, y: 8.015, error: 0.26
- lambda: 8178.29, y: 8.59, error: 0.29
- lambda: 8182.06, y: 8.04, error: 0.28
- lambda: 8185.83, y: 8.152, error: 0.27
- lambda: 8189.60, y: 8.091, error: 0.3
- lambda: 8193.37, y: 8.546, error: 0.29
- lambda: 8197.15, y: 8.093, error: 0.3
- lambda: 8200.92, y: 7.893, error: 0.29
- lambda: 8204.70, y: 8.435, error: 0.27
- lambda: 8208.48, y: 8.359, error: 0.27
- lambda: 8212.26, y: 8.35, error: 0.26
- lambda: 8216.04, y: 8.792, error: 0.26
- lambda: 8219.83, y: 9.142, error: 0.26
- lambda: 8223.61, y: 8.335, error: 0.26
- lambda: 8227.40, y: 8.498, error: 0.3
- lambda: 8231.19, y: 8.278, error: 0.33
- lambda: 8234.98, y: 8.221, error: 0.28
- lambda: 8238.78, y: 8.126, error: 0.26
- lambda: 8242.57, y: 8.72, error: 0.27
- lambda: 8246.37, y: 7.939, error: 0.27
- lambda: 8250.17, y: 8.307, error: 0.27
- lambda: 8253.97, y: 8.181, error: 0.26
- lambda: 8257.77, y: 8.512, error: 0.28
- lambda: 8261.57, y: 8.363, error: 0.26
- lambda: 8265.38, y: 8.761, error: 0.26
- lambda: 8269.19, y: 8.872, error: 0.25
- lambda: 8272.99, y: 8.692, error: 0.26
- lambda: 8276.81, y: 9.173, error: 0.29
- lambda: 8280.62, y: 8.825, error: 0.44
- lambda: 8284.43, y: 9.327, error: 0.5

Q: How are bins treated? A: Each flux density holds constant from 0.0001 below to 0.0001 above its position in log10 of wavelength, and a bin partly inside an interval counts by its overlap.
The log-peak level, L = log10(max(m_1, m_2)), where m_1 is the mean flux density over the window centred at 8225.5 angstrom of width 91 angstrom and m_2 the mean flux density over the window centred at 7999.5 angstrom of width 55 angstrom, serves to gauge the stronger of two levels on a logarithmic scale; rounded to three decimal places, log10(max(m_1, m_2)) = 0.923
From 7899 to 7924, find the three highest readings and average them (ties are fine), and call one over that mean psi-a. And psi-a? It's 0.120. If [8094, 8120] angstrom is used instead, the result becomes 0.121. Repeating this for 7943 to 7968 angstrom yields 0.127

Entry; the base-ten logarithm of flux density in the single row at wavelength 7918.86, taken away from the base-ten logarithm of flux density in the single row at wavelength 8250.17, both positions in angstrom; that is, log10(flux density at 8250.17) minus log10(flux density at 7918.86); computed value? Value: 0.028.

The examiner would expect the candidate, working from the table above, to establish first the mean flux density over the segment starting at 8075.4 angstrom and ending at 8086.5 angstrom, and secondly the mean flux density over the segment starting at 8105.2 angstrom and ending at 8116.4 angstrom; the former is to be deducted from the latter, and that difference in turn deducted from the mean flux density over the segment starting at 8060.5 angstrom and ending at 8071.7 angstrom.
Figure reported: 8.4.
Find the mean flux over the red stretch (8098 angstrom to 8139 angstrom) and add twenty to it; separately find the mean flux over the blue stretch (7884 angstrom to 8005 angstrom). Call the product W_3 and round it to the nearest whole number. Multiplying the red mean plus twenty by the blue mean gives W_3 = 221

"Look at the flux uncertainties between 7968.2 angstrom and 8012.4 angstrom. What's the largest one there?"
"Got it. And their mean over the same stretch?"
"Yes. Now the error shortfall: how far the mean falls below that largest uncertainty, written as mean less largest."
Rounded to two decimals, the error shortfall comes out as -0.44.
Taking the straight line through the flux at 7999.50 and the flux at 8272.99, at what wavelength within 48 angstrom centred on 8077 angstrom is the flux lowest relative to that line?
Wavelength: 8092.13 angstrom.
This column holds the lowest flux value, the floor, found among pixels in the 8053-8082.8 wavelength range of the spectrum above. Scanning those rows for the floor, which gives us 7.988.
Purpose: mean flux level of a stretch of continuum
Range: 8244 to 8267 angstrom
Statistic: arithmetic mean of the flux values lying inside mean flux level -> 8.3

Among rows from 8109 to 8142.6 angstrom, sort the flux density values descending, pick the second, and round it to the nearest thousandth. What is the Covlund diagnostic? 8.415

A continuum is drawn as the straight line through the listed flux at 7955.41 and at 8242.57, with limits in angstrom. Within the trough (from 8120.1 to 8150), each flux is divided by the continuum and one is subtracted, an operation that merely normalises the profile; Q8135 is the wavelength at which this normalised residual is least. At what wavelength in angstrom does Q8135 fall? 8129.48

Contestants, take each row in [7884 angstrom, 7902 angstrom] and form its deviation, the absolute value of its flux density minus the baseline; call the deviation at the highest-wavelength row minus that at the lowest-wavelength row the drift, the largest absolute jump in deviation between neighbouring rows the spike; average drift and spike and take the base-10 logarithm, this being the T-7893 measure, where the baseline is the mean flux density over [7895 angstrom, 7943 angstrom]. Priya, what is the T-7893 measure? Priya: -2.30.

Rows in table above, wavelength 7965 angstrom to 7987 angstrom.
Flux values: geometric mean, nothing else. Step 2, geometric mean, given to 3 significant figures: 7.70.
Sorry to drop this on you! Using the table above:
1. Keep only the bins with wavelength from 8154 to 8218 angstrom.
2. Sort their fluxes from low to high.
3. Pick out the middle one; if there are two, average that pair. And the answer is 8.24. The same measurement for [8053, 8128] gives 8.17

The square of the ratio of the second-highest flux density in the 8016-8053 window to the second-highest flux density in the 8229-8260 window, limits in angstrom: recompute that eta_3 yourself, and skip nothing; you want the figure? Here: 1.02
